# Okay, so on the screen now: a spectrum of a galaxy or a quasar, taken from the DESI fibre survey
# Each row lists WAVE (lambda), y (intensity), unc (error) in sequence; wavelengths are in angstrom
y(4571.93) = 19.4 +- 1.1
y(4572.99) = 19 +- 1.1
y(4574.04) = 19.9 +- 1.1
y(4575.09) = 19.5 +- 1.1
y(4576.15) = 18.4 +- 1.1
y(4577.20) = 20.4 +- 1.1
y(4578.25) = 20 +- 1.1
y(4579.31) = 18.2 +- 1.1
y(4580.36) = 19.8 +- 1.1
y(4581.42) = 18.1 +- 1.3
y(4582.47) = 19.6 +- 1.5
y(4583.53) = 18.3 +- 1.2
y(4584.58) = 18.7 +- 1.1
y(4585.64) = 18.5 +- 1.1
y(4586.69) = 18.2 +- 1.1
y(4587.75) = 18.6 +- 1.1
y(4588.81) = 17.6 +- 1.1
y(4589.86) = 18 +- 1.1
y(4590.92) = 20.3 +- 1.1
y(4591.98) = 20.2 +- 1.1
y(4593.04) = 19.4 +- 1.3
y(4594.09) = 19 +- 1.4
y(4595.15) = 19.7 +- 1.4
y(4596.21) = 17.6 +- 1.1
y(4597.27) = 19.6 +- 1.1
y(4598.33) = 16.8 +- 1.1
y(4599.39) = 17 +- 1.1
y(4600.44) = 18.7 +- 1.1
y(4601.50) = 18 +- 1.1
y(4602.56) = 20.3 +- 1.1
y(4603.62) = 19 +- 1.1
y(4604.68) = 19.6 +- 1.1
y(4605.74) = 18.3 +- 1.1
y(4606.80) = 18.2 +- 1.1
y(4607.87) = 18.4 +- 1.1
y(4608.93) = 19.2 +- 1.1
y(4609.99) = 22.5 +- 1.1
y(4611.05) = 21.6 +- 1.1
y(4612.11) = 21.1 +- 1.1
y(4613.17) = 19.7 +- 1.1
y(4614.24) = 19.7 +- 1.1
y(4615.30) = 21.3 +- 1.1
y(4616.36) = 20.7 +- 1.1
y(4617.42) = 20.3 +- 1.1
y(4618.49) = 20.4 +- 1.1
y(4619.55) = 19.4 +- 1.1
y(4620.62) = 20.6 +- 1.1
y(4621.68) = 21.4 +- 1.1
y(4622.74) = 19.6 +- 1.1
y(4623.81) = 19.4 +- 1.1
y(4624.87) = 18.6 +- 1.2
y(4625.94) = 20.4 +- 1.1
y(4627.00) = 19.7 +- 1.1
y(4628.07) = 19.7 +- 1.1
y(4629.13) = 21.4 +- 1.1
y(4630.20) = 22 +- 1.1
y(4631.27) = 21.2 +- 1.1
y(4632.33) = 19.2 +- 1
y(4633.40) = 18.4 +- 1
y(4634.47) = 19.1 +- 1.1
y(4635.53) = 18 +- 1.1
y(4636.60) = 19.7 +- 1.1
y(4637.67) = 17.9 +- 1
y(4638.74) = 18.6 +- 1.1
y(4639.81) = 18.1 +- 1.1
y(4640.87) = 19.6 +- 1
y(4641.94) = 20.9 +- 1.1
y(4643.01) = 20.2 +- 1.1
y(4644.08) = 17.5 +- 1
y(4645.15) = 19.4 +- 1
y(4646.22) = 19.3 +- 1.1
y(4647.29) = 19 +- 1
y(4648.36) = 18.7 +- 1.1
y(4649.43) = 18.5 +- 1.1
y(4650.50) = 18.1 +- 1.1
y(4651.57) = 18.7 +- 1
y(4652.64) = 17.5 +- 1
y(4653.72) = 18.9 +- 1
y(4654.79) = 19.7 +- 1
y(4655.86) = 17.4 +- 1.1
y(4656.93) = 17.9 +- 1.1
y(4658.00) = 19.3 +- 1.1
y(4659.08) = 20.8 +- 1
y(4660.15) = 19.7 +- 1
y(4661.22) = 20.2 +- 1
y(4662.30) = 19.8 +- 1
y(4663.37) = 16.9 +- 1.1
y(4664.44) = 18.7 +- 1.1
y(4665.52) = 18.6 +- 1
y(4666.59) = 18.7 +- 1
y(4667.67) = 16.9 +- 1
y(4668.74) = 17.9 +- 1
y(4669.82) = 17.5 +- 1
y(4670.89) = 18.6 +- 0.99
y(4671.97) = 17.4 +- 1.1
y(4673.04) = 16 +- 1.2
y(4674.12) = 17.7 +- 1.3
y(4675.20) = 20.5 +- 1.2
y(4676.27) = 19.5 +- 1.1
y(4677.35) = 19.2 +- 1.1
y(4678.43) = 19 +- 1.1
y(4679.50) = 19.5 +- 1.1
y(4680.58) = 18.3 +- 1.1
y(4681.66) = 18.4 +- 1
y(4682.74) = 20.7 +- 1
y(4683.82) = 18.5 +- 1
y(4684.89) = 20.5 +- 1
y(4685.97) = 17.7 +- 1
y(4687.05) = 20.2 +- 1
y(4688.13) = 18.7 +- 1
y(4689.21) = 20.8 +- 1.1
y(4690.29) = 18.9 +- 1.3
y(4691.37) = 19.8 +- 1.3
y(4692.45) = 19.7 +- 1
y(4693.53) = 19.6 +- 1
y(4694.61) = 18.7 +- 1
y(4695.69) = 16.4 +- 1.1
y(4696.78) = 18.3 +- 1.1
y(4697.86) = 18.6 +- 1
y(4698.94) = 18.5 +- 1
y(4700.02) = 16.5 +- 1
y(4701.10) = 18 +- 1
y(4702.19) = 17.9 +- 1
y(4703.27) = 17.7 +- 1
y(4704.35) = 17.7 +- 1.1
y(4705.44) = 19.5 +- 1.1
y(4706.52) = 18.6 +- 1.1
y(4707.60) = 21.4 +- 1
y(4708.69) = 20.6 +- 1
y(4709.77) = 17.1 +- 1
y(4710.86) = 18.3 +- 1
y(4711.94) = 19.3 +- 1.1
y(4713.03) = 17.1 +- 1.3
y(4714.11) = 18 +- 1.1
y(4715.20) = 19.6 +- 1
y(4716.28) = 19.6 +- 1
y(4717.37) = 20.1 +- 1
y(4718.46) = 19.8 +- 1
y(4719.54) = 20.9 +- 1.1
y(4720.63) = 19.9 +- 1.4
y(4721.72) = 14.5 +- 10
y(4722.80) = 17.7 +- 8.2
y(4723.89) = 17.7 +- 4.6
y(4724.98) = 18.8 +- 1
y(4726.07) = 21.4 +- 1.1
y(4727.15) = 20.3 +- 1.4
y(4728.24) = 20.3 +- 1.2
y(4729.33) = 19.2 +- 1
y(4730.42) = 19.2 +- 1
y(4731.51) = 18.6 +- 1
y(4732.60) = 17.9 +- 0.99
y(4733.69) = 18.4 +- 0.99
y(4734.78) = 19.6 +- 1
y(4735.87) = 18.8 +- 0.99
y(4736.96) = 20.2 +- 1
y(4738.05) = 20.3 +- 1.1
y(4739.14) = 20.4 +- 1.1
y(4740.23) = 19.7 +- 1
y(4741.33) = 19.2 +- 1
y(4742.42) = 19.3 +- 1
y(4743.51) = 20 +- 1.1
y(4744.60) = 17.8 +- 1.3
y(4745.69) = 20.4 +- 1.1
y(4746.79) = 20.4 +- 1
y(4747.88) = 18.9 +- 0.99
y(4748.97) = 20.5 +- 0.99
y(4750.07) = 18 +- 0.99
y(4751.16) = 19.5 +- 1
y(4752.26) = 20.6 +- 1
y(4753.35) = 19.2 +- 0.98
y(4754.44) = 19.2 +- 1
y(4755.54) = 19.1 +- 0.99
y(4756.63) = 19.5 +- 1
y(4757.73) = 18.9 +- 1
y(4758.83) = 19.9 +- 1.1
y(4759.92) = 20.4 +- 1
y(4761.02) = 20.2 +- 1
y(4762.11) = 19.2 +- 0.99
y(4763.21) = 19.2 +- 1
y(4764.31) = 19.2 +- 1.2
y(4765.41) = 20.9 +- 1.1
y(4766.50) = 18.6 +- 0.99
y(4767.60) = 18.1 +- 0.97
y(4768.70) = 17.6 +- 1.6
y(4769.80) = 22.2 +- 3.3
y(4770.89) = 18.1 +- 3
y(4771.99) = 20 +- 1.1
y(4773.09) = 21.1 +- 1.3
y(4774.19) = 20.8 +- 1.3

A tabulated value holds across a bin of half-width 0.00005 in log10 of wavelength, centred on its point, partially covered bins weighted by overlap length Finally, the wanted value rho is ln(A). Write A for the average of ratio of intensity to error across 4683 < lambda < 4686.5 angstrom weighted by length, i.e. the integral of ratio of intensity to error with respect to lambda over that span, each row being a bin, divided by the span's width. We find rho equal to 2.95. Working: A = 19.1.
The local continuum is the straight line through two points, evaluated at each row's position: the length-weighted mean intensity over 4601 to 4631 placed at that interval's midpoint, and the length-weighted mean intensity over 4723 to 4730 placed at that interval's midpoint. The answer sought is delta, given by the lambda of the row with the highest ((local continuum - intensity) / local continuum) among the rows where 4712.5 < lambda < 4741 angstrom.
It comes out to 4721.72 angstrom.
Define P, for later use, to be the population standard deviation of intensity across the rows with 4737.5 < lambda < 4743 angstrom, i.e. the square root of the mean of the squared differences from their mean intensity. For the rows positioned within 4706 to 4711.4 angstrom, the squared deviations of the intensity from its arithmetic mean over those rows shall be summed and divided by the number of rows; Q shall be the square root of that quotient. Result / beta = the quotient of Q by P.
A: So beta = 3.2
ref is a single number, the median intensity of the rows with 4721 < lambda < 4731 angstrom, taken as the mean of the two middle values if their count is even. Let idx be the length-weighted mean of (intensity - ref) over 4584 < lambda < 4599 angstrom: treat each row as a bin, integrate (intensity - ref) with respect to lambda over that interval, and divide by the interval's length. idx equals -0.5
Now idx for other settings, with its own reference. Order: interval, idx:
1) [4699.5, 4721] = -0.3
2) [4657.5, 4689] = -0.4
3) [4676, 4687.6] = 0.0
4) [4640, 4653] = -0.3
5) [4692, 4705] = -1.1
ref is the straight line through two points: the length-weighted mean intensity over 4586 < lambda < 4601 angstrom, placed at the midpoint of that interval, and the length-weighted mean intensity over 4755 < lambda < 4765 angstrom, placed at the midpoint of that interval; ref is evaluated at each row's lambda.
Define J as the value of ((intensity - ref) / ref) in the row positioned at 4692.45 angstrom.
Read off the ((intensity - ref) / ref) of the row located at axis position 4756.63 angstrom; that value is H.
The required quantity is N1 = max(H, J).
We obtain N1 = 0.03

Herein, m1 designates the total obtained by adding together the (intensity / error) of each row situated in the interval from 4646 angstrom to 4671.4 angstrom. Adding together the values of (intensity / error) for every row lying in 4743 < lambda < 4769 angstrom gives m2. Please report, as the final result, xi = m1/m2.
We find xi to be 0.969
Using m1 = 433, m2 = 446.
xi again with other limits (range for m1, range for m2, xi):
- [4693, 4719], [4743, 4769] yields 0.967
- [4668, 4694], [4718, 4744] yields 1.070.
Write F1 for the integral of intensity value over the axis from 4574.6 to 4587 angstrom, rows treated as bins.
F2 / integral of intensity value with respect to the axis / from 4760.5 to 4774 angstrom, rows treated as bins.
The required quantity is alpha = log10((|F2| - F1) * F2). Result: 3.9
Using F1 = 235.5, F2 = 264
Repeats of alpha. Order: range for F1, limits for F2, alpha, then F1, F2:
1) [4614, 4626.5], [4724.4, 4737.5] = 2.7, 252.1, 254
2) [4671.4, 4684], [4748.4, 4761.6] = 3.8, 235.9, 259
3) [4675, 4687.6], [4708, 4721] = 3.2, 243.3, 250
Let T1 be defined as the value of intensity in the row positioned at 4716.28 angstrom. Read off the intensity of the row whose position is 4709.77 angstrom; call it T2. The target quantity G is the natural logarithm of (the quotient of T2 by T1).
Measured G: -0.14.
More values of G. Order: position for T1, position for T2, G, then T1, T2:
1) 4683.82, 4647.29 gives 0.03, 18.5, 19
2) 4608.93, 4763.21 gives 0.00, 19.2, 19.2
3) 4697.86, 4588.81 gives -0.06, 18.6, 17.6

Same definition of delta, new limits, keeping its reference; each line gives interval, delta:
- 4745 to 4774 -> 4768.70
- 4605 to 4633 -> 4606.80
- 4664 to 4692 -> 4673.04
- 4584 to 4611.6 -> 4598.33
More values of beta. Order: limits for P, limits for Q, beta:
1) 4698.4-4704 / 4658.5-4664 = 2.0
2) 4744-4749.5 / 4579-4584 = 0.7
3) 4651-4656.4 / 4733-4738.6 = 0.9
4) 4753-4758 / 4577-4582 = 4.9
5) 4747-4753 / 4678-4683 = 0.9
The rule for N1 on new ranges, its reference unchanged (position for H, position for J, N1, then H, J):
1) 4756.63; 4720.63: 0.03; 0.00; 0.03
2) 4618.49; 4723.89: 0.09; 0.09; -0.08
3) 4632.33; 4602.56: 0.09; 0.02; 0.09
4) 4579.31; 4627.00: 0.05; -0.02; 0.05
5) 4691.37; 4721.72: 0.03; 0.03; -0.25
